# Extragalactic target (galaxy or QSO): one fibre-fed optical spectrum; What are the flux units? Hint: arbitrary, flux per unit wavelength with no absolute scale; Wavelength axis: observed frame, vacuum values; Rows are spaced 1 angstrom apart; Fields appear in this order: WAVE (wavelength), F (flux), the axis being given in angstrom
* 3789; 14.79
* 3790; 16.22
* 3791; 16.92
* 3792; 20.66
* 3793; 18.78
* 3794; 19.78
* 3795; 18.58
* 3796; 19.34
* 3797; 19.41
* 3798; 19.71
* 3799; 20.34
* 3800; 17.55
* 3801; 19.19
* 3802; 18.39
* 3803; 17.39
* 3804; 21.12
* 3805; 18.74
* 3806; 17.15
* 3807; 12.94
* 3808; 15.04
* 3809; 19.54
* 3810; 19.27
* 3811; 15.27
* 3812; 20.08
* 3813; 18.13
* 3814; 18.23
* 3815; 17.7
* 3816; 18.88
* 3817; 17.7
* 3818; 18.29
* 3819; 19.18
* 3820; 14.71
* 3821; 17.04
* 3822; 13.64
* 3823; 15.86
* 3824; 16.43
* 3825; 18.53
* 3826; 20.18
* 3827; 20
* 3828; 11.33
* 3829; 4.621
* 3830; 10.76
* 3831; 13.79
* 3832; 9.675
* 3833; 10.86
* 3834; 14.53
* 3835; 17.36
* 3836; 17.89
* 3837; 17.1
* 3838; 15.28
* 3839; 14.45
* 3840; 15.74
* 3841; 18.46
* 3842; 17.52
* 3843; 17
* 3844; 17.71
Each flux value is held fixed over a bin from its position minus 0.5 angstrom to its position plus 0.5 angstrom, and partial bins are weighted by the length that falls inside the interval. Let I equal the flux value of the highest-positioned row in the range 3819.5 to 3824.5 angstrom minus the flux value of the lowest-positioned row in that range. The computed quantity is 2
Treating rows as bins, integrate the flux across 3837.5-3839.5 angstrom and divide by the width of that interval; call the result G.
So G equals 14.9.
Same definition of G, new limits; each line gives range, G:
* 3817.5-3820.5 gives 17.4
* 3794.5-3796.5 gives 19.0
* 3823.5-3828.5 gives 17.3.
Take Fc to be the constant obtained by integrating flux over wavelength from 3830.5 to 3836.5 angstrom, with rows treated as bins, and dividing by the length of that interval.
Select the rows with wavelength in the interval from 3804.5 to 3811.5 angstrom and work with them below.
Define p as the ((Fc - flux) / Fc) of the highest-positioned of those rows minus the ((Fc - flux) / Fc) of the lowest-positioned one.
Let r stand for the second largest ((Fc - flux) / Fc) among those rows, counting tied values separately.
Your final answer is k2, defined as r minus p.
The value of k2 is -0.32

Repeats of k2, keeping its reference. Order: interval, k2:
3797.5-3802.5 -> -0.41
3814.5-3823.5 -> -0.18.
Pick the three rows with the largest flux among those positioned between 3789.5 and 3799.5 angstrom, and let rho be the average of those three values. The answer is 20.3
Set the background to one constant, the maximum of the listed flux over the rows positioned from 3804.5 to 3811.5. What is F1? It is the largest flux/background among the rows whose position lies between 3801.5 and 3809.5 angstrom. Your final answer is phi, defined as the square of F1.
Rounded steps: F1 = 1.08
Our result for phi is 1.17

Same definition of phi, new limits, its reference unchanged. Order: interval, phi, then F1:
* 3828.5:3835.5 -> 0.79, 0.89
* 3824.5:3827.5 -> 1.07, 1.03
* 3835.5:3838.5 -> 0.84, 0.92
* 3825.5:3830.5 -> 1.07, 1.03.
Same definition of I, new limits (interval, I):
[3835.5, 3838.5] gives -3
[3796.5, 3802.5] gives -1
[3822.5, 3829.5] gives -11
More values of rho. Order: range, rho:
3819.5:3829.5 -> 19.6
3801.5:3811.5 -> 20.0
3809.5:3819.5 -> 19.5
